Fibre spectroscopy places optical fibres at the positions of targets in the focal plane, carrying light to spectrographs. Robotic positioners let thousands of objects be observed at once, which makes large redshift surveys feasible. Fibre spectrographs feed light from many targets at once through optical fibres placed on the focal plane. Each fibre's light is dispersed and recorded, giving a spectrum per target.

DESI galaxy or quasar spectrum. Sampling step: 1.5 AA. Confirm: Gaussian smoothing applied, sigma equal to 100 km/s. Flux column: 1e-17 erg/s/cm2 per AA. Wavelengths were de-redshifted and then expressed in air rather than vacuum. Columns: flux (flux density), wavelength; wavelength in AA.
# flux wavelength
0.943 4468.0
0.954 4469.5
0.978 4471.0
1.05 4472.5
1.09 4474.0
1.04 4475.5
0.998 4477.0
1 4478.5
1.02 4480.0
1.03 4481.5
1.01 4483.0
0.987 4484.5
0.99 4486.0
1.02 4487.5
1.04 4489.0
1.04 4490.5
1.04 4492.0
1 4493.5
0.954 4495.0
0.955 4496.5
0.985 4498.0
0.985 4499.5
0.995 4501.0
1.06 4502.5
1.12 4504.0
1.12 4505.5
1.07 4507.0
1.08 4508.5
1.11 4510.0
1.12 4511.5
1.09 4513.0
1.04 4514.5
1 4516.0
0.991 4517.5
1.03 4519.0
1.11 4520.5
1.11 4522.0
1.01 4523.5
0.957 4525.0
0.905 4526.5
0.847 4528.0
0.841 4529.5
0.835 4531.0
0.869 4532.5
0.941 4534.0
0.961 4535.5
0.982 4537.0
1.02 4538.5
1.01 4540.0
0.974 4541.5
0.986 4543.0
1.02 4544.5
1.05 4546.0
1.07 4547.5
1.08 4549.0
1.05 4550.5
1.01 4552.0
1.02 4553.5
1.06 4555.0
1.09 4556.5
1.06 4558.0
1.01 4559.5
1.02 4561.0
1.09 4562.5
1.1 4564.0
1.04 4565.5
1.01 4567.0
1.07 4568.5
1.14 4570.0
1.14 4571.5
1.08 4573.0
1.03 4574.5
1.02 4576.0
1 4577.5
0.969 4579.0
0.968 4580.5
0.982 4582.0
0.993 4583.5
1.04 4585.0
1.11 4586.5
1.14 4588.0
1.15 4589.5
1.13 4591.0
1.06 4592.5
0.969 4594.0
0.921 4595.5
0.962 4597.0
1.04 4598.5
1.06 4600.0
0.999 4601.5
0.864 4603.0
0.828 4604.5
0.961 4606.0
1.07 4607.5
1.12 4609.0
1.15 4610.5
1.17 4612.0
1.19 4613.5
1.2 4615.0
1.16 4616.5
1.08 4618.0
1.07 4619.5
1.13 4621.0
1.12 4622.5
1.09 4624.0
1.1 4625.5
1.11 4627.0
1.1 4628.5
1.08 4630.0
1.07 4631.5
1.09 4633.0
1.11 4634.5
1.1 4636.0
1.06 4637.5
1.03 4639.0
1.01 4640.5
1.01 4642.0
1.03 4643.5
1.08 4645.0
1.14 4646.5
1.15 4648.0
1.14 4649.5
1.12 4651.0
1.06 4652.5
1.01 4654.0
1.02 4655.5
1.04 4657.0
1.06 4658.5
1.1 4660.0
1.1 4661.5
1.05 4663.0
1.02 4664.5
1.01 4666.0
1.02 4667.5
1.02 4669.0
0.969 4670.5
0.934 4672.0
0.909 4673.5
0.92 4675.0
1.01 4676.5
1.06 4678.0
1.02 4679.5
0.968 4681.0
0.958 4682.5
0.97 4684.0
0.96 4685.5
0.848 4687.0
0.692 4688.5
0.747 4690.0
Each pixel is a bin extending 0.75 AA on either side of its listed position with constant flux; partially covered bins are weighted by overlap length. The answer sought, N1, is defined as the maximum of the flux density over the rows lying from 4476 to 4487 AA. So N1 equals 1.03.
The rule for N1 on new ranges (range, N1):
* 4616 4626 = 1.16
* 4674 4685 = 1.06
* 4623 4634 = 1.11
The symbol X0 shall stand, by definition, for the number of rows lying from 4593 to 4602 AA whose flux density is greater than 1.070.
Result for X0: 0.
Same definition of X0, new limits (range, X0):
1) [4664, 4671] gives 0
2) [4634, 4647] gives 4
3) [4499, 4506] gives 2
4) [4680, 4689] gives 0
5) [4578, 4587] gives 1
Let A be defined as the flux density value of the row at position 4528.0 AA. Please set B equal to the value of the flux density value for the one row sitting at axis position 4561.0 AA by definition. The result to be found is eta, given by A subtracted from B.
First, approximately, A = 0.847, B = 1.02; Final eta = 0.17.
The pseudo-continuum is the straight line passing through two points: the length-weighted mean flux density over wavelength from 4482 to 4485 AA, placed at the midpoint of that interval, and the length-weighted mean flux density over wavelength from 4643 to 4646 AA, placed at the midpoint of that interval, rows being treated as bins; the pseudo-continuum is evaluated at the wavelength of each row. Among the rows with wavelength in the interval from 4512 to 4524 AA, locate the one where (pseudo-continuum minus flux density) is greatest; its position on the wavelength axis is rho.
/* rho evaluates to 4517.5 AA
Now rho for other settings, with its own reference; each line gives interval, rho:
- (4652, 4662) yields 4654.0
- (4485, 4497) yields 4495.0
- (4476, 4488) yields 4484.5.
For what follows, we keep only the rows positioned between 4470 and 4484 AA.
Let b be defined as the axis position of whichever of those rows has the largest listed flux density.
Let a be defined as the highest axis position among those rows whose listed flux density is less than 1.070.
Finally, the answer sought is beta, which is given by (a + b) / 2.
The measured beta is 4478.5 AA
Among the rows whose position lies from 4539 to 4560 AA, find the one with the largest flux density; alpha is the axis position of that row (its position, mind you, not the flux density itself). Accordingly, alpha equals 4556.5 AA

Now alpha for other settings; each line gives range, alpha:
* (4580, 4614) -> 4613.5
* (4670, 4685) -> 4678.0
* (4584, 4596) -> 4589.5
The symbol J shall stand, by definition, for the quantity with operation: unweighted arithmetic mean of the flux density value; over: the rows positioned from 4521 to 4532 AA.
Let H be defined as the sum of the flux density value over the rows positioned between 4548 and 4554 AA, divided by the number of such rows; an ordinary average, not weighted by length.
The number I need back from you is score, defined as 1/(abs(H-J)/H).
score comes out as 9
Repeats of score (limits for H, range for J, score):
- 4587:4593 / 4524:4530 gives 5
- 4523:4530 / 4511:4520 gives 7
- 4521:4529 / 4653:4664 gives 11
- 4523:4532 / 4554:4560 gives 6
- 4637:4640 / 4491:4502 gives 18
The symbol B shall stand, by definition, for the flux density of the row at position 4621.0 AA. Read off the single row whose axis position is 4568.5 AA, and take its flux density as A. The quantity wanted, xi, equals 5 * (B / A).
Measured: 5.3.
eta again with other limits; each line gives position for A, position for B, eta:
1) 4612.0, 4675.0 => -0.25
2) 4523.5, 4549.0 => 0.07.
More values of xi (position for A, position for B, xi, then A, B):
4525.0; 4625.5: 5.7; 0.957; 1.1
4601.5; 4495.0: 4.8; 0.999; 0.954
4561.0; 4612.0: 5.7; 1.02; 1.17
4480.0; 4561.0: 5.0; 1.02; 1.02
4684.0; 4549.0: 5.6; 0.97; 1.08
